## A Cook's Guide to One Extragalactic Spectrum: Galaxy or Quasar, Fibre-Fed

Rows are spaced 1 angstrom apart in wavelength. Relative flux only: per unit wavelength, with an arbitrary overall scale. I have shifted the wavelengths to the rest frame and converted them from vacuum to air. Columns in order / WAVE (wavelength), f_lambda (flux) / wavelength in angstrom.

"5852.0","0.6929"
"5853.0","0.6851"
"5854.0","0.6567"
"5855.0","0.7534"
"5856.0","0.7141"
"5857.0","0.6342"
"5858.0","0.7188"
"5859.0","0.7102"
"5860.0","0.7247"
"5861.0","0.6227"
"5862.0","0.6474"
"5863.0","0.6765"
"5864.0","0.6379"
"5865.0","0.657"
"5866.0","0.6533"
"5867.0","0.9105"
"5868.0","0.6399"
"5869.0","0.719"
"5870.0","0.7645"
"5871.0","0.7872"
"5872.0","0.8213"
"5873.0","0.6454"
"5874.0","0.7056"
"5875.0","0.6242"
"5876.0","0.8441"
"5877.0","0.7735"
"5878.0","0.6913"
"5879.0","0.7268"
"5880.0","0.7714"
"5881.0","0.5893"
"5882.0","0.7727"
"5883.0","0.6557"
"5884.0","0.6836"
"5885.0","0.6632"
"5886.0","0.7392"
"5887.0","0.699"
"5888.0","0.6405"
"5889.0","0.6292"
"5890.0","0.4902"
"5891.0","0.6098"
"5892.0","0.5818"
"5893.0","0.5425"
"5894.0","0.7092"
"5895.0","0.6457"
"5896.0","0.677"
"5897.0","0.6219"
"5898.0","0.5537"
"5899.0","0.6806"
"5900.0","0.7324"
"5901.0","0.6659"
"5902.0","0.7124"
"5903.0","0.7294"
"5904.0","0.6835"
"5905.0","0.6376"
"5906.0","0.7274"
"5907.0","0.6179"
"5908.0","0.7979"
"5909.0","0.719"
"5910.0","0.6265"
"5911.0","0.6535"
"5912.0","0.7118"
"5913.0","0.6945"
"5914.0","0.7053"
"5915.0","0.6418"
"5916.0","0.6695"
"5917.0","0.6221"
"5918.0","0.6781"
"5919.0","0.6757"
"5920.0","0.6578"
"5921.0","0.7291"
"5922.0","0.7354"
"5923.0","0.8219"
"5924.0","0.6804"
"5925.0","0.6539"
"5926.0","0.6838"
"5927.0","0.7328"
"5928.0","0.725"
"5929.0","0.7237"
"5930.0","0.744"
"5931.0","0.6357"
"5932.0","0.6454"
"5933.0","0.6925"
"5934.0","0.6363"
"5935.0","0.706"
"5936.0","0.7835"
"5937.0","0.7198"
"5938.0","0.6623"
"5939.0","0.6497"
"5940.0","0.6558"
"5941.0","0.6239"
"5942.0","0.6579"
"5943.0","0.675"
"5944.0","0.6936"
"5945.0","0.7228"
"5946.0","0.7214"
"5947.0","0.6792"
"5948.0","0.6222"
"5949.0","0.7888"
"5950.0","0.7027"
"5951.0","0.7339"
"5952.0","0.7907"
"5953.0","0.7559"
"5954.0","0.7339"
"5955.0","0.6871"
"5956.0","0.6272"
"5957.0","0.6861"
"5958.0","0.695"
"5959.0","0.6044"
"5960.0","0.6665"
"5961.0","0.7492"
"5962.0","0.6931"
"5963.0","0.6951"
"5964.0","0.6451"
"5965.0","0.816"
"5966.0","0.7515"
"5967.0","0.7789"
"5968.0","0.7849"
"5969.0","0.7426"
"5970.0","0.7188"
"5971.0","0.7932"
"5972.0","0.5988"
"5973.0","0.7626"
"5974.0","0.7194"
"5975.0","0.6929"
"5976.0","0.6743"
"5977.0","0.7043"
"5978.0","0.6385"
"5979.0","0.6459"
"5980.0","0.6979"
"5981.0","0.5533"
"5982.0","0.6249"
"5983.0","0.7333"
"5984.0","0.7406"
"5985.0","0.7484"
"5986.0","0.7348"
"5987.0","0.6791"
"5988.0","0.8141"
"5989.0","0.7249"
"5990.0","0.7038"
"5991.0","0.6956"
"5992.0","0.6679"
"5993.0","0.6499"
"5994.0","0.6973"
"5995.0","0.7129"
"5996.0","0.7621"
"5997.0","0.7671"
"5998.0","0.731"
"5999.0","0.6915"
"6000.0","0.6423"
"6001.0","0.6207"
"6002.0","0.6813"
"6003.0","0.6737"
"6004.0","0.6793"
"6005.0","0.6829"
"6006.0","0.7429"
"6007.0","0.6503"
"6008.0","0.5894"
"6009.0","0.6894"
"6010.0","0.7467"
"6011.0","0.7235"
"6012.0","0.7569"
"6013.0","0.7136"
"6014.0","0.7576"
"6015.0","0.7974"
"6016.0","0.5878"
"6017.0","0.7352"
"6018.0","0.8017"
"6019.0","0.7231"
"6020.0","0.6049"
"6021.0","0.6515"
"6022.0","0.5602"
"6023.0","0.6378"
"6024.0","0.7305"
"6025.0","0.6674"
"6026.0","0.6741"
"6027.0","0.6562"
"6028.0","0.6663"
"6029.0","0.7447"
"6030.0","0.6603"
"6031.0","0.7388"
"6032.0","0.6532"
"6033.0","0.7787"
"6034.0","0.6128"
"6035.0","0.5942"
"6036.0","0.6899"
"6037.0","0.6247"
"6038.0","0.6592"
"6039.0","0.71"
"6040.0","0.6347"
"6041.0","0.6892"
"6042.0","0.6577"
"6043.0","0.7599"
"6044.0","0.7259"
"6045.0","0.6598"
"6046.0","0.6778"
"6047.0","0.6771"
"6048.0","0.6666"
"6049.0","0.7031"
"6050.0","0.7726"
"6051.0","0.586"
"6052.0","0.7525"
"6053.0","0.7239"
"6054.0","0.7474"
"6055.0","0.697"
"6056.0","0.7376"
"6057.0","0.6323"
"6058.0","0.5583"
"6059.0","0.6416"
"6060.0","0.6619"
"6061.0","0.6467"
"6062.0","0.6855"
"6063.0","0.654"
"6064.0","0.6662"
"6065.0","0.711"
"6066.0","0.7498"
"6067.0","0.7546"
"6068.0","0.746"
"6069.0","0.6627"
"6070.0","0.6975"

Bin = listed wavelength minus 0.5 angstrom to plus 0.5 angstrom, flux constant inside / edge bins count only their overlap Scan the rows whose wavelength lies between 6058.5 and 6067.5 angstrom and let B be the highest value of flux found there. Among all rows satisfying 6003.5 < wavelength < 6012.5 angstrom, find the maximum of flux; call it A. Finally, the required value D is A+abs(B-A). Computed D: 0.76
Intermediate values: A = 0.7569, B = 0.7546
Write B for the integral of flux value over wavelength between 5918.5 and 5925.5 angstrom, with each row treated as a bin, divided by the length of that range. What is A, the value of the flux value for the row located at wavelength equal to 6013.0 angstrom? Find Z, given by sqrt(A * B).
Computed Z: 0.711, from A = 0.7136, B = 0.71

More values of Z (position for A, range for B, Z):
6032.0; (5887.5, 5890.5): 0.619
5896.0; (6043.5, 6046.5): 0.682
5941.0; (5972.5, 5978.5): 0.660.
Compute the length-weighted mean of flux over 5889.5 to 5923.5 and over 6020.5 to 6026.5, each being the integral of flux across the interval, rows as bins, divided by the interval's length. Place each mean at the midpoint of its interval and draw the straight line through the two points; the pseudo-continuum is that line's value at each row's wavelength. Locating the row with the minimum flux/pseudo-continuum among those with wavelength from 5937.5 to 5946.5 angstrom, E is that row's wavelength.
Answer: 5941.0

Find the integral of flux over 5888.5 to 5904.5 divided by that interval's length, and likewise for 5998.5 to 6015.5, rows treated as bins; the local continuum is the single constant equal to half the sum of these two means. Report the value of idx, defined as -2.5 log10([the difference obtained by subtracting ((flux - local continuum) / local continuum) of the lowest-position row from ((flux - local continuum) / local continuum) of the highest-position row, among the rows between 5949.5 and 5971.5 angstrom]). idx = 2.2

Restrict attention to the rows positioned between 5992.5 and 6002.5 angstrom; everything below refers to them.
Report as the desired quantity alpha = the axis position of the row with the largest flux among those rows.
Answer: 5997.0 angstrom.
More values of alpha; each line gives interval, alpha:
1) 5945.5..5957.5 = 5952.0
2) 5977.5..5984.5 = 5984.0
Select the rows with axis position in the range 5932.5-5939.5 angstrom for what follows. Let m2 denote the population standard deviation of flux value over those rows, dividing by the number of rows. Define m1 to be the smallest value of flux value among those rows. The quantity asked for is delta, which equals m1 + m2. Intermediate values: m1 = 0.6363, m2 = 0.046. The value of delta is 0.683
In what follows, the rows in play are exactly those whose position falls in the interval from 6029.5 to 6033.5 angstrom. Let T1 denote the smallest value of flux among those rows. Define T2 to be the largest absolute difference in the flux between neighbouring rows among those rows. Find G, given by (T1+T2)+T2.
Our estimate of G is 0.904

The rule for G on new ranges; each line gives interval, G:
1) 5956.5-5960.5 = 0.786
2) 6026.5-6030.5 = 0.825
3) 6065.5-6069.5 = 0.829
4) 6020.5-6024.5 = 0.746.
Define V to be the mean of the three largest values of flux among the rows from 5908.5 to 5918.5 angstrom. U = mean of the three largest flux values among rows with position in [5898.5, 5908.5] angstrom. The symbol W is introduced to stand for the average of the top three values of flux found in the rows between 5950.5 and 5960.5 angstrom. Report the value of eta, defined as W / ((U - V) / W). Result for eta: 14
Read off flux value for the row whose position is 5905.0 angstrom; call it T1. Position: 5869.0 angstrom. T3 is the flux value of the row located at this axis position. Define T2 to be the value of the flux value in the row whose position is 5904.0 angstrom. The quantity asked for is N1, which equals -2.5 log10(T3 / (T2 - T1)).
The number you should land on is -3.0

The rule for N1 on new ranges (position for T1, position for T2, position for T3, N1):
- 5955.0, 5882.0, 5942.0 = -2.2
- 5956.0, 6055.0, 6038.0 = -2.4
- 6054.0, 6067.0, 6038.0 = -4.9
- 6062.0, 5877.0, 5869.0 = -2.3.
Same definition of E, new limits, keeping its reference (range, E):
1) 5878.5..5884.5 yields 5881.0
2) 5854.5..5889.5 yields 5881.0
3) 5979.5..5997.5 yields 5981.0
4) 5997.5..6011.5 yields 6008.0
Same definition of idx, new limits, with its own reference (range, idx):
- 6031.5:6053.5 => 2.4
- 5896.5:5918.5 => 2.7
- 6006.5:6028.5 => 4.1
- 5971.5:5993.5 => 2.8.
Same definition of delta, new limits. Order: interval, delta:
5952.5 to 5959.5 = 0.654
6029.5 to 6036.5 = 0.655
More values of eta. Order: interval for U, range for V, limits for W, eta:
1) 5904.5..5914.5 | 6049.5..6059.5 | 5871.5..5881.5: -70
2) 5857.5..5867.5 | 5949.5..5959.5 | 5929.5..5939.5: 23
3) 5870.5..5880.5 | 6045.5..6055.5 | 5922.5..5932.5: 10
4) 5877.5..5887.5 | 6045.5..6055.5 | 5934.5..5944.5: 151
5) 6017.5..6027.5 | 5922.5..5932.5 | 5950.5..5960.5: -40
